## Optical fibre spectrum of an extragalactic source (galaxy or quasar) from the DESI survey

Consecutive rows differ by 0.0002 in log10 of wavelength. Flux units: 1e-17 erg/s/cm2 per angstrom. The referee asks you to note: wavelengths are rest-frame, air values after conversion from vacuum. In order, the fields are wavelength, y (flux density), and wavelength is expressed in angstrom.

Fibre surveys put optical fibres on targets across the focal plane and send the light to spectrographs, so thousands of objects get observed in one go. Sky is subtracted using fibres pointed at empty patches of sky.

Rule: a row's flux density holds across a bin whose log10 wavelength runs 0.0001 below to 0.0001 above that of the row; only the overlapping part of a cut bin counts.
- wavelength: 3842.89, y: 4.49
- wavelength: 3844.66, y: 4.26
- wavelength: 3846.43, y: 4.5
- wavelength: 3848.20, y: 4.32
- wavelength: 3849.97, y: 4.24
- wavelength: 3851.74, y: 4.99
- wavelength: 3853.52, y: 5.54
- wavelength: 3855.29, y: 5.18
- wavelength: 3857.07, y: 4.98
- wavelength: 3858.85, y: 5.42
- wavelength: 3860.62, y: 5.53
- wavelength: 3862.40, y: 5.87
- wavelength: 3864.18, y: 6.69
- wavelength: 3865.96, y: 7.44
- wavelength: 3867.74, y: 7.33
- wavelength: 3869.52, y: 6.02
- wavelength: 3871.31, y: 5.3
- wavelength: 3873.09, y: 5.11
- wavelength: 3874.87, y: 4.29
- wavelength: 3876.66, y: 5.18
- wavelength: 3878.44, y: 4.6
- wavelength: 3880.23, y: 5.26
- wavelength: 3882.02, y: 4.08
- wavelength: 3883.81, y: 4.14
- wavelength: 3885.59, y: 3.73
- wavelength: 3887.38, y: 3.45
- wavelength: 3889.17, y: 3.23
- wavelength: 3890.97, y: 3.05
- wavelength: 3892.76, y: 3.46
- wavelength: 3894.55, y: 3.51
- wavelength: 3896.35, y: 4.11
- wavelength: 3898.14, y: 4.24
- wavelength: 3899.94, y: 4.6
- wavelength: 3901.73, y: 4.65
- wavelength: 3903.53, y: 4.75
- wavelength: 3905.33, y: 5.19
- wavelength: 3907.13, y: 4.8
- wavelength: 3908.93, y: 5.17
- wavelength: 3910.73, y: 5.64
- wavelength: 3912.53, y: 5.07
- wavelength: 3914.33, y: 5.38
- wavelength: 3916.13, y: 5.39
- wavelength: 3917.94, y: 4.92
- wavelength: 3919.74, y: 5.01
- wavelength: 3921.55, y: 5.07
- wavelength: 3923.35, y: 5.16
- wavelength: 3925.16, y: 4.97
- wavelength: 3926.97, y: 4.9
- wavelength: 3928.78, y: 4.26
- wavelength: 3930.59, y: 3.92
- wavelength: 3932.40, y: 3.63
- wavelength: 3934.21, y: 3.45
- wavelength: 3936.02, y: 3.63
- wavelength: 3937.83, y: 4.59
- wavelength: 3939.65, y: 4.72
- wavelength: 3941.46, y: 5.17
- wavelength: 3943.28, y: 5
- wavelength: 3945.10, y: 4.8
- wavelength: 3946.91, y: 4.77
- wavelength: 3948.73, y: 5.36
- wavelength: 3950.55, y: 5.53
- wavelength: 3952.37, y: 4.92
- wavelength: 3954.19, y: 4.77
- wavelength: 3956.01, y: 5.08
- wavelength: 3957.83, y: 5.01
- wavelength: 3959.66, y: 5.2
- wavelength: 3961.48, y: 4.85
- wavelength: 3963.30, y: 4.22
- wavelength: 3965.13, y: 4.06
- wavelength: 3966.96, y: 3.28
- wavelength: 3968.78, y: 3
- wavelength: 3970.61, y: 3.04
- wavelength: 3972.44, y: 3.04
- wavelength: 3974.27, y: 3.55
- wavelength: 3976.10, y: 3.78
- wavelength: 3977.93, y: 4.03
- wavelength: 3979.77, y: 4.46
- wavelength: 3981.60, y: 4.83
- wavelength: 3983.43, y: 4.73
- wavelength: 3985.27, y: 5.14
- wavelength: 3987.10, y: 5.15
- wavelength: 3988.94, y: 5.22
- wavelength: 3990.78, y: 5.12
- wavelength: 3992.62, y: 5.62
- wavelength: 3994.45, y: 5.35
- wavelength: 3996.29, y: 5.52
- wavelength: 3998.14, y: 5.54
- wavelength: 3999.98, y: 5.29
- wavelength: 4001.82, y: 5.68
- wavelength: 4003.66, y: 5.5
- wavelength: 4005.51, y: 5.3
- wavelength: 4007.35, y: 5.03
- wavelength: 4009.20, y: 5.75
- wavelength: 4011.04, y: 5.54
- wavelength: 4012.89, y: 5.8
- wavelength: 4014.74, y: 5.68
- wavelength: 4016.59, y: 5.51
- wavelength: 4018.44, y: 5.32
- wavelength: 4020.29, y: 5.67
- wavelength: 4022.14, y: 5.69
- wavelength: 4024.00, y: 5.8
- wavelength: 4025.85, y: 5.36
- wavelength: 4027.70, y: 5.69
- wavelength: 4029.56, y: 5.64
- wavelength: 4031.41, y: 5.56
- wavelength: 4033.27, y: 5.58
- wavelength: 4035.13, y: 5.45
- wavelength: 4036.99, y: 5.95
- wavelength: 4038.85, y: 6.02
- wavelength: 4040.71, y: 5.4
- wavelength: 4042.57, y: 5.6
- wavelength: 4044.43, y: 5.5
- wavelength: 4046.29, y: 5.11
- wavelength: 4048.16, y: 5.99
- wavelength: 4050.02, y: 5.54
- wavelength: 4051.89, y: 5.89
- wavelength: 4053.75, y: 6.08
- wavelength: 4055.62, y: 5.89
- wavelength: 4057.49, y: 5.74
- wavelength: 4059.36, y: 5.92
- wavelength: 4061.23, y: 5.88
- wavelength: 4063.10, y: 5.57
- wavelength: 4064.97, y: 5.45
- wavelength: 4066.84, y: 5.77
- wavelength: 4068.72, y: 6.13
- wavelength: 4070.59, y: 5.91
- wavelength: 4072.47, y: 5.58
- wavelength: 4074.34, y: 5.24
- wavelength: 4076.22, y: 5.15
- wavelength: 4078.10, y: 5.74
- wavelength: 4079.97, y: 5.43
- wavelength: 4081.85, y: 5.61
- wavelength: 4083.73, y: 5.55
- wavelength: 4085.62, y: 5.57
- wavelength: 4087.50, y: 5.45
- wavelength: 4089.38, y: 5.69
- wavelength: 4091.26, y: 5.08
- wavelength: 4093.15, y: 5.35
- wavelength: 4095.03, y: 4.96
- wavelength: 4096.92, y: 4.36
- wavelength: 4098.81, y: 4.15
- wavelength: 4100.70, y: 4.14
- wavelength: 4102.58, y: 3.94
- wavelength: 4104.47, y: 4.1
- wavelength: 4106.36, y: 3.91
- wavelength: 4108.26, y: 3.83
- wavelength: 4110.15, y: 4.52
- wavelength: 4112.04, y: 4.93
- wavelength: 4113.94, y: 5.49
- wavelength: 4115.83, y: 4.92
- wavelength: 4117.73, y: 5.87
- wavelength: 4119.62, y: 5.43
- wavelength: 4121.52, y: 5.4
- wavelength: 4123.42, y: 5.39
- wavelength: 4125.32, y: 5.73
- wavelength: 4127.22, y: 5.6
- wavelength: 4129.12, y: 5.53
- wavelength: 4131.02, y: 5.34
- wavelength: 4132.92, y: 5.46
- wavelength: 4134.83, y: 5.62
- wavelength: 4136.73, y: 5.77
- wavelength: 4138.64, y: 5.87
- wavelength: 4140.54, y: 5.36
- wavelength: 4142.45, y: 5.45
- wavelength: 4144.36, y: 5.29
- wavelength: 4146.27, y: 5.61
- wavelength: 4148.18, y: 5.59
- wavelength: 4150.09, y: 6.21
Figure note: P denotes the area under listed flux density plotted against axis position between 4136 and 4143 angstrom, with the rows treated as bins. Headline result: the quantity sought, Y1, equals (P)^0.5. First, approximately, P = 39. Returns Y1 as 6.3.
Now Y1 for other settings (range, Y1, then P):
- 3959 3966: 5.7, 32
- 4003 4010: 6.1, 38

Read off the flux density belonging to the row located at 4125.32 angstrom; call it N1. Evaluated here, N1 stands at 5.73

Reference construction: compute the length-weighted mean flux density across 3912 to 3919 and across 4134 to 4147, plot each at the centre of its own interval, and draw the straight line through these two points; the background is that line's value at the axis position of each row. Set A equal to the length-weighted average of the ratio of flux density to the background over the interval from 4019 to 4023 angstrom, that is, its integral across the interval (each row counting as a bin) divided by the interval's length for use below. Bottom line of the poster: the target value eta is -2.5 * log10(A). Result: -0.056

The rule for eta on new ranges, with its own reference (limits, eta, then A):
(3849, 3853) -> 0.088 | 0.92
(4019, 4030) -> -0.050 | 1.05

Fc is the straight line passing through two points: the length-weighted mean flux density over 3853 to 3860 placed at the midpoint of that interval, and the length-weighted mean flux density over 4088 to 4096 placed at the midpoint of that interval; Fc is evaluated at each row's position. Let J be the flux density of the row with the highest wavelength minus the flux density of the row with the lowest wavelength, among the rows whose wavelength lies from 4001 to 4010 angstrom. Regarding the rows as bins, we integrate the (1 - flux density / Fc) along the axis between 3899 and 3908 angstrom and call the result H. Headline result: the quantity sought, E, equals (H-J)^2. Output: 0.6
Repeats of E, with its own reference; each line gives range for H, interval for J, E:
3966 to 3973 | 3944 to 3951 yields 4.7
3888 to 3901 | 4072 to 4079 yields 13.0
